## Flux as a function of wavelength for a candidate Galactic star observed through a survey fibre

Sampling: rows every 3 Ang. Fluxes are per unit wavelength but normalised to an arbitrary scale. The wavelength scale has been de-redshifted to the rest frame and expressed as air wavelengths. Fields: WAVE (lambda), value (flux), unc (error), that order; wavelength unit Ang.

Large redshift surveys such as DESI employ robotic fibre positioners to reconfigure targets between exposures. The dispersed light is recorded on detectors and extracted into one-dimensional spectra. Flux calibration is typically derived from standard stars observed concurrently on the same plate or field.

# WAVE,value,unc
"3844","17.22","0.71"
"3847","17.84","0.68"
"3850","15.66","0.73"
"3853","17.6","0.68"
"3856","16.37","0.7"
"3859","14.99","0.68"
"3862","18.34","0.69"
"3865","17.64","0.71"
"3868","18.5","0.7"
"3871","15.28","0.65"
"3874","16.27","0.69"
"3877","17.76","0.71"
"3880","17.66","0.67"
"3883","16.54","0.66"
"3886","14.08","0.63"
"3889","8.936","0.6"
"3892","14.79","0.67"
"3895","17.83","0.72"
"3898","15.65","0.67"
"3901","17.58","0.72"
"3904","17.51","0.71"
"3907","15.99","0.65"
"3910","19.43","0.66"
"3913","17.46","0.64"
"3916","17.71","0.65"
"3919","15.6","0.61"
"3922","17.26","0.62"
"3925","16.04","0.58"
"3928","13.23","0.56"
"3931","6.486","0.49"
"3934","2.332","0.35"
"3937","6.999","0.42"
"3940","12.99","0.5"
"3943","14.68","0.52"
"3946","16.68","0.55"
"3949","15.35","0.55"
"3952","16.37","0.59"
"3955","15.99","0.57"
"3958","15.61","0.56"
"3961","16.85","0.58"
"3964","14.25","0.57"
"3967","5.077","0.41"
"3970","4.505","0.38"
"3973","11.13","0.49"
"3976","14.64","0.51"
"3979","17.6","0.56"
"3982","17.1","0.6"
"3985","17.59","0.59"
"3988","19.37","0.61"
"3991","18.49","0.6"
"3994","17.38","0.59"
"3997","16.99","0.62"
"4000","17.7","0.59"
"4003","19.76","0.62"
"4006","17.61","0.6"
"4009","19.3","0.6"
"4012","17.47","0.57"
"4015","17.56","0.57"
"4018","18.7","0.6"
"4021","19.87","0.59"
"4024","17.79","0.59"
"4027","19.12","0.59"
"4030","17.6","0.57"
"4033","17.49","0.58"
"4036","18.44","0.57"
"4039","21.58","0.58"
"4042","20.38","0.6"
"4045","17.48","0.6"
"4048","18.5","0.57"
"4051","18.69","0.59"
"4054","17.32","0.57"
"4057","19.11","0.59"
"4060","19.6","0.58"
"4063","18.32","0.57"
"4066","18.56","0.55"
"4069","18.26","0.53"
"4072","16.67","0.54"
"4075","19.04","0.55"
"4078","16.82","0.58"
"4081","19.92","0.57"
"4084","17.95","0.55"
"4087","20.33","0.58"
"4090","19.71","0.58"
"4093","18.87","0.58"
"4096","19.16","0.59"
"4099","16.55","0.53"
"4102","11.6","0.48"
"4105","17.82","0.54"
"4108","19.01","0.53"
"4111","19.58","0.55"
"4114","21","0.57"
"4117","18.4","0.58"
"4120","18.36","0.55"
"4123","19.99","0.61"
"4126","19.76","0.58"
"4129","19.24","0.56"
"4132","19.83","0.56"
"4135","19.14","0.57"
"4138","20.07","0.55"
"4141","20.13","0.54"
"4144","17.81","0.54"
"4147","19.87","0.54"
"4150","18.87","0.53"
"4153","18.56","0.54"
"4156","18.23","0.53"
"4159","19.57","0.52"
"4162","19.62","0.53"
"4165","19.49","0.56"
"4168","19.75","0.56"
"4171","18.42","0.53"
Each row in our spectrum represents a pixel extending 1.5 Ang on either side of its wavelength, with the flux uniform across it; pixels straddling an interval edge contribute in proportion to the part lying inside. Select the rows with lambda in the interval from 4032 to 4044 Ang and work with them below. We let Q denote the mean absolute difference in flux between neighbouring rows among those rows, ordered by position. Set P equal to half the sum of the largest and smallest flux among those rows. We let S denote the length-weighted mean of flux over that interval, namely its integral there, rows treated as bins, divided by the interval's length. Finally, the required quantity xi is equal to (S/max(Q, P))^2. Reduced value 1.0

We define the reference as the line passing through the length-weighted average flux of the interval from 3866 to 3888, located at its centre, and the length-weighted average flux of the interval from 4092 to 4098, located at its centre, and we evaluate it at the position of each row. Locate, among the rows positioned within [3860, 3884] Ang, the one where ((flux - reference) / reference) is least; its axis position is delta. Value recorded 3871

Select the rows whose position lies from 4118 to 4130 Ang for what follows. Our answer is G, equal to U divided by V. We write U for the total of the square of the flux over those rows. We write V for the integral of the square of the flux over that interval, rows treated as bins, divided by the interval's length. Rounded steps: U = 1497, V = 373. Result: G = 4.01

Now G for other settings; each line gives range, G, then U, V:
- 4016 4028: 4.03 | 1427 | 354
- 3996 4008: 3.96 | 1303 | 329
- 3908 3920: 3.99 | 1239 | 310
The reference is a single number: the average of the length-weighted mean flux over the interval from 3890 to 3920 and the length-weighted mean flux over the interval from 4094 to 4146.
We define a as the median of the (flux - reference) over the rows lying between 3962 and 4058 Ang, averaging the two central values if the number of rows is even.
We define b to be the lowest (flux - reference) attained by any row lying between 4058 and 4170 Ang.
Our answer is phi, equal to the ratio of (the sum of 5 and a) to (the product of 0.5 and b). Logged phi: -1.6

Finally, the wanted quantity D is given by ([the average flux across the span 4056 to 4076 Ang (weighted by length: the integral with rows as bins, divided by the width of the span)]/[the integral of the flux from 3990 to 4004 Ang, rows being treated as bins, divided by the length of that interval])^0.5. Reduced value 1.01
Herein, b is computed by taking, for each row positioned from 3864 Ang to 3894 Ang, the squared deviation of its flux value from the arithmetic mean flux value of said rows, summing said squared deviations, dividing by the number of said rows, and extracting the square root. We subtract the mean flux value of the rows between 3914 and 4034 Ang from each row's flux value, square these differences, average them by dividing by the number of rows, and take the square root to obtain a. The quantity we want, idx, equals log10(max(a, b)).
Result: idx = 0.64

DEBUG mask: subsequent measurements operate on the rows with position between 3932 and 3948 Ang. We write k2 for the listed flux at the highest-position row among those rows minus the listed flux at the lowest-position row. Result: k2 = 14.3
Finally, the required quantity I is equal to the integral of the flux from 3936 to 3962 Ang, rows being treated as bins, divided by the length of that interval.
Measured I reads 14.7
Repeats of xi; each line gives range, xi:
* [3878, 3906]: 1.4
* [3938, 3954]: 1.0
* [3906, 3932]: 1.5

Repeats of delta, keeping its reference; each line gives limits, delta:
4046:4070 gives 4054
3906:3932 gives 3931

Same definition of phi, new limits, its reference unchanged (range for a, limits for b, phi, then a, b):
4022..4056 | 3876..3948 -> -0.7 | 0.7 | -15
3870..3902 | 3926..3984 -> -0.5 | -1.5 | -15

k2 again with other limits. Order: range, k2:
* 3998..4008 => -0.1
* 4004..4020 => 1.1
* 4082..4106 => -0.1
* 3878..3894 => -2.9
